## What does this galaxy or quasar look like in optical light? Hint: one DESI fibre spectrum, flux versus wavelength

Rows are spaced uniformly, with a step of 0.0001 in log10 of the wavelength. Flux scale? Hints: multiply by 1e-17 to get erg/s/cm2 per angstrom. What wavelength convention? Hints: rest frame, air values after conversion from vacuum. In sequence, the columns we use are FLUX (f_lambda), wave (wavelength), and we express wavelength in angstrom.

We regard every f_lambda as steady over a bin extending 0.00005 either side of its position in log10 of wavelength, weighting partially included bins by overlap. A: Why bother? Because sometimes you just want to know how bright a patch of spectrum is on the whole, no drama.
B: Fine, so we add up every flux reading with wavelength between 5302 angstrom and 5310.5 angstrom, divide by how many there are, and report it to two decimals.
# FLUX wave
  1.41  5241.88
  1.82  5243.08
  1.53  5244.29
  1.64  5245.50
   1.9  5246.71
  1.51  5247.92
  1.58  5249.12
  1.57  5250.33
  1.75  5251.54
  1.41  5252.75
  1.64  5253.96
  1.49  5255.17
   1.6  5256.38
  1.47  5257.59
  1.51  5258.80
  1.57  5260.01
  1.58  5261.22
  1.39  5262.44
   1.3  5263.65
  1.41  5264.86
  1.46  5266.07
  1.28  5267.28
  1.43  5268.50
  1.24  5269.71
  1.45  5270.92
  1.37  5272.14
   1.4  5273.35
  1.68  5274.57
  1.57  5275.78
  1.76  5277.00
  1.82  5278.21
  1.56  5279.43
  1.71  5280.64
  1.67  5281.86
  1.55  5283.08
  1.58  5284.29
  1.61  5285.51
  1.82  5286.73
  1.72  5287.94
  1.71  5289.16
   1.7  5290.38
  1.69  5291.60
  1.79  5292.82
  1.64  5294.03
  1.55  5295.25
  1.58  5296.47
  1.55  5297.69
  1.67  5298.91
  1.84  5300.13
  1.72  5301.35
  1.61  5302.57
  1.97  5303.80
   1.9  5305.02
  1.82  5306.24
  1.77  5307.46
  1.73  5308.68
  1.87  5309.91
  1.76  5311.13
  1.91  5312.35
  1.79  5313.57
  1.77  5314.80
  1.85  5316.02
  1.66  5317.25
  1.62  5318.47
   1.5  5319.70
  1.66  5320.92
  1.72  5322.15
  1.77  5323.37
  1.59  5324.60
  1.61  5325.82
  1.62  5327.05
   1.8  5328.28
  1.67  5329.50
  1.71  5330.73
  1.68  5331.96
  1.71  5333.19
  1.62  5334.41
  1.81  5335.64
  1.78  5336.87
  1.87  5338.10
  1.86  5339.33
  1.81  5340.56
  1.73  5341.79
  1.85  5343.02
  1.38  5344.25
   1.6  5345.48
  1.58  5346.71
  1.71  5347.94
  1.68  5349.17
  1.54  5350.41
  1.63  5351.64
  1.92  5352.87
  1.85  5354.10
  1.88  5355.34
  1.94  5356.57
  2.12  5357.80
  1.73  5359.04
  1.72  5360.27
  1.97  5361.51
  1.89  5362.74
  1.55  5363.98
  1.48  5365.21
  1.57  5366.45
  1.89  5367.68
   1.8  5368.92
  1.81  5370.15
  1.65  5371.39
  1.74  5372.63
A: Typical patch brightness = 1.81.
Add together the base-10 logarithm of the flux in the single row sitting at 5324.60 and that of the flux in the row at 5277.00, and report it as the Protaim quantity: 0.45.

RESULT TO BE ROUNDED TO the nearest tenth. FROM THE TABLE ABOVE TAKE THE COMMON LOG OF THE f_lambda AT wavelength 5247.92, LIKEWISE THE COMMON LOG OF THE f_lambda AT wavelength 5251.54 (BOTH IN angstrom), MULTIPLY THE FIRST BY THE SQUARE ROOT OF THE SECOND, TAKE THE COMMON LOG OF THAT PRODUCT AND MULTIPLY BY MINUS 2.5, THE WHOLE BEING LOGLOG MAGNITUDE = 2.6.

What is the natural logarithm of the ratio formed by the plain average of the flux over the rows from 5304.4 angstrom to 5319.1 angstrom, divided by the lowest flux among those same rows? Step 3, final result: 0.10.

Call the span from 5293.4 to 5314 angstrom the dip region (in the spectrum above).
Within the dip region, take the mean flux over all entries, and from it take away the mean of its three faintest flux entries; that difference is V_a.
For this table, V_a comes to 0.186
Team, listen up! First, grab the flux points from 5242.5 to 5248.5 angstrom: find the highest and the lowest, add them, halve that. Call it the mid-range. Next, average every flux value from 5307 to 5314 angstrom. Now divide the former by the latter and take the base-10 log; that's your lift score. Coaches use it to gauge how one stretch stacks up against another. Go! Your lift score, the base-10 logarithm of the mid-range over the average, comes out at -0.025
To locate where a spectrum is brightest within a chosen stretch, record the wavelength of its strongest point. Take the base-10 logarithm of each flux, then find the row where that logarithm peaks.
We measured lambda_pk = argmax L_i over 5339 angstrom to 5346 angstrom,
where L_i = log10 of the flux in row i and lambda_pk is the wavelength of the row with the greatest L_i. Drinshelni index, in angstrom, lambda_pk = 5339.33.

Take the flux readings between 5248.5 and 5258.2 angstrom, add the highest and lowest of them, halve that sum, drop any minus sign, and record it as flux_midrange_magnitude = 1.58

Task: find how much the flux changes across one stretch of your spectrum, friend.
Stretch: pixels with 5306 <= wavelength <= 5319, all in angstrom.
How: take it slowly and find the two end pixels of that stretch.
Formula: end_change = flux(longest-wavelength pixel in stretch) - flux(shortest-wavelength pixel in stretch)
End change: -0.2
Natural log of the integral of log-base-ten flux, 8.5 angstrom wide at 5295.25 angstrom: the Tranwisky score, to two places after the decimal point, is 0.60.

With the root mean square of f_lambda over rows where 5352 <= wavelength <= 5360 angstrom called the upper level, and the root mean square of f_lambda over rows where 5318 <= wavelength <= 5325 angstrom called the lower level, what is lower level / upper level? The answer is 0.86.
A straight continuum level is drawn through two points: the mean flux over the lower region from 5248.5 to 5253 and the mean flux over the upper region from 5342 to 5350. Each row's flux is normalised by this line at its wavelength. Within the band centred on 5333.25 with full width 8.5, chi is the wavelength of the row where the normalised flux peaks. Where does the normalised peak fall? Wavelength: 5335.64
